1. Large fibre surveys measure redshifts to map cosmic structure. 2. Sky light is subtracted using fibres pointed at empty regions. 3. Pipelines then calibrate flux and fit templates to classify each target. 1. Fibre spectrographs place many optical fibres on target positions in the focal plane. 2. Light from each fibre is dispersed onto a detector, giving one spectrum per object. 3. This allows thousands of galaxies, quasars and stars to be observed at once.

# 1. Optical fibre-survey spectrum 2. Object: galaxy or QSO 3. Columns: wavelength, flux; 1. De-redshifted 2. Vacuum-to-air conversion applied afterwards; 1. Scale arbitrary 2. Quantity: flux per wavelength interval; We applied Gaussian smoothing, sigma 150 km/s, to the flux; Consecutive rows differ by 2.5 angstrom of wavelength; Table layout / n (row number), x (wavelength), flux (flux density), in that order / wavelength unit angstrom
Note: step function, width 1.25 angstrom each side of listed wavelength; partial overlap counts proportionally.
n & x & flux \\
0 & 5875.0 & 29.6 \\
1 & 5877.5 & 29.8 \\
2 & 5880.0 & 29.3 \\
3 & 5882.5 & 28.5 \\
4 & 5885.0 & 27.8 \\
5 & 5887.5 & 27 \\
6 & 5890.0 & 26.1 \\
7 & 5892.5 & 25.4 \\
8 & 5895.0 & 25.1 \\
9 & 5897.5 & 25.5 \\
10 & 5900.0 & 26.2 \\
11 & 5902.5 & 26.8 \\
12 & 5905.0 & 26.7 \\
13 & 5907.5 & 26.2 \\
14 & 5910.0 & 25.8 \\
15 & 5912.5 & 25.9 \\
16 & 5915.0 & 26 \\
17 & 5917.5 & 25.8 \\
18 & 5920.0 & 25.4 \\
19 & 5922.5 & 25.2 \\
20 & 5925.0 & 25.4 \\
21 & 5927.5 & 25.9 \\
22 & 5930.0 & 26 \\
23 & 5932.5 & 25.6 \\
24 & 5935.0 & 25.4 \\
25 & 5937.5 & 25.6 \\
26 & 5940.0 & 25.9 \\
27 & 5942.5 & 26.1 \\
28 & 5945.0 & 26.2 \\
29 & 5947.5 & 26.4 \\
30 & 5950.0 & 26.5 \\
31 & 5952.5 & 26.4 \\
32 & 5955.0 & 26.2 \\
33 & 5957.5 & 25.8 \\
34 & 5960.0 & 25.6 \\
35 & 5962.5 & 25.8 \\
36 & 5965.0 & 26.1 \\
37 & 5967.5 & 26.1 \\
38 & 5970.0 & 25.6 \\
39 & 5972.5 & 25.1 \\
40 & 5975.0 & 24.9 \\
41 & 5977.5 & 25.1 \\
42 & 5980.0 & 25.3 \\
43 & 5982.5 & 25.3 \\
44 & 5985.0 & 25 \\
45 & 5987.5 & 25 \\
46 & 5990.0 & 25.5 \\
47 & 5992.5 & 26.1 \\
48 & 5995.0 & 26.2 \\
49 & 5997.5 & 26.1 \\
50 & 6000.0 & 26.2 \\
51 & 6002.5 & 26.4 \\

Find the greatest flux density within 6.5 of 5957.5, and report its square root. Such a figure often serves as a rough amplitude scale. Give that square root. 5.14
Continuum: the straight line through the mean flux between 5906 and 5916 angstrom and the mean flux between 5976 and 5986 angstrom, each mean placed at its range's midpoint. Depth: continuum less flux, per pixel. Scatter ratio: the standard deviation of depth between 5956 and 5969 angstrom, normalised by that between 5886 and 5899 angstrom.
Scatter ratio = 0.4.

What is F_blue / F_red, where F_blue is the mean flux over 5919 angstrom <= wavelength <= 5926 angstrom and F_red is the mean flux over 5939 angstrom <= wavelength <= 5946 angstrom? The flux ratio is 0.97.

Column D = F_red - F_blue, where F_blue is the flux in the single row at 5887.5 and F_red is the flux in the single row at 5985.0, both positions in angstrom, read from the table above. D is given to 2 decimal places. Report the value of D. -2.00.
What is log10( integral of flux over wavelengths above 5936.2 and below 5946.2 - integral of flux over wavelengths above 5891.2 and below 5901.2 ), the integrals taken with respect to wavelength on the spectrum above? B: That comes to 0.6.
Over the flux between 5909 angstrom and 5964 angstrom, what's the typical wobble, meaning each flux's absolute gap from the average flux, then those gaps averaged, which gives 0.28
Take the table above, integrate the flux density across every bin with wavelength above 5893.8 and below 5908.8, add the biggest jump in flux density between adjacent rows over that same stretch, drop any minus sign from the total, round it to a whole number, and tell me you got 392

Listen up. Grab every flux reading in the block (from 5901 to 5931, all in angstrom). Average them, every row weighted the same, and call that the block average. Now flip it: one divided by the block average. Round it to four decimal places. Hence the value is 0.0386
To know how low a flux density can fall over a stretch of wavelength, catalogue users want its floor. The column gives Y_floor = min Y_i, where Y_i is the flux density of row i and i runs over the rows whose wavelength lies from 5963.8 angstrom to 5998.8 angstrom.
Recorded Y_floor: 24.9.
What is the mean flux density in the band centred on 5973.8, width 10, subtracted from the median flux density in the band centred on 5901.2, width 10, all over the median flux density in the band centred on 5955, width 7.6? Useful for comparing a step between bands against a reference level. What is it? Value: 0.049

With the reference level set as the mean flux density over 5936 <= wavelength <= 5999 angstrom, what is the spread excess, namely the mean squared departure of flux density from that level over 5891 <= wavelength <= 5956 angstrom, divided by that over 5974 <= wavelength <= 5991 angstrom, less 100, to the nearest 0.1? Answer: -99.4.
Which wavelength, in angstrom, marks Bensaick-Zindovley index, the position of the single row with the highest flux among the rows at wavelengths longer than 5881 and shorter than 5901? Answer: 5882.5 angstrom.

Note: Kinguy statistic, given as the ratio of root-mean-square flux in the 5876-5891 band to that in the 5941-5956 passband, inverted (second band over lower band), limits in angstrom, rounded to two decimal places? 0.94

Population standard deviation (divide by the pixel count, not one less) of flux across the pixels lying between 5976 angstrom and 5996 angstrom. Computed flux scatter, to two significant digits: 0.44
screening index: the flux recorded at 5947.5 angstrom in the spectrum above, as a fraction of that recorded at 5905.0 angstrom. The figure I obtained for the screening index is 0.99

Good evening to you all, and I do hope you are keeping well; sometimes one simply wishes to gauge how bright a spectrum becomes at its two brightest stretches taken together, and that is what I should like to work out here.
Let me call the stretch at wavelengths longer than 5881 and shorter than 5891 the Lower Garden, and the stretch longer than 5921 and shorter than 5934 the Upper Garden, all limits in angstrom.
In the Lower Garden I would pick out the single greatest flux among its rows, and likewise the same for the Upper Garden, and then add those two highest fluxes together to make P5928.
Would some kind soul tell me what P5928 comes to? 54.5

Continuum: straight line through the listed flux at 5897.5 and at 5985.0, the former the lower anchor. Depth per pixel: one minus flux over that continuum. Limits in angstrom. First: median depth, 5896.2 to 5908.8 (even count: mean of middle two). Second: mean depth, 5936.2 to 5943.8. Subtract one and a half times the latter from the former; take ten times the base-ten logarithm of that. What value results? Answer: -21.9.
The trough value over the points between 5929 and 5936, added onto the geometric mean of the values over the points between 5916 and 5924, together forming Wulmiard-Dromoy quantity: 50.9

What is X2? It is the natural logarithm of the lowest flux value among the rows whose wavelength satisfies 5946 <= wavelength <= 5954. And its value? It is 3.27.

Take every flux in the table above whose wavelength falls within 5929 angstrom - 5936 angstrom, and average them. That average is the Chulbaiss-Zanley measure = 25.7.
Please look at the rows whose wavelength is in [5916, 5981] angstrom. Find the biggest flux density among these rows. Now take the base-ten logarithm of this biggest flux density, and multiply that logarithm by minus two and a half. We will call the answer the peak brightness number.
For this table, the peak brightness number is -3.56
